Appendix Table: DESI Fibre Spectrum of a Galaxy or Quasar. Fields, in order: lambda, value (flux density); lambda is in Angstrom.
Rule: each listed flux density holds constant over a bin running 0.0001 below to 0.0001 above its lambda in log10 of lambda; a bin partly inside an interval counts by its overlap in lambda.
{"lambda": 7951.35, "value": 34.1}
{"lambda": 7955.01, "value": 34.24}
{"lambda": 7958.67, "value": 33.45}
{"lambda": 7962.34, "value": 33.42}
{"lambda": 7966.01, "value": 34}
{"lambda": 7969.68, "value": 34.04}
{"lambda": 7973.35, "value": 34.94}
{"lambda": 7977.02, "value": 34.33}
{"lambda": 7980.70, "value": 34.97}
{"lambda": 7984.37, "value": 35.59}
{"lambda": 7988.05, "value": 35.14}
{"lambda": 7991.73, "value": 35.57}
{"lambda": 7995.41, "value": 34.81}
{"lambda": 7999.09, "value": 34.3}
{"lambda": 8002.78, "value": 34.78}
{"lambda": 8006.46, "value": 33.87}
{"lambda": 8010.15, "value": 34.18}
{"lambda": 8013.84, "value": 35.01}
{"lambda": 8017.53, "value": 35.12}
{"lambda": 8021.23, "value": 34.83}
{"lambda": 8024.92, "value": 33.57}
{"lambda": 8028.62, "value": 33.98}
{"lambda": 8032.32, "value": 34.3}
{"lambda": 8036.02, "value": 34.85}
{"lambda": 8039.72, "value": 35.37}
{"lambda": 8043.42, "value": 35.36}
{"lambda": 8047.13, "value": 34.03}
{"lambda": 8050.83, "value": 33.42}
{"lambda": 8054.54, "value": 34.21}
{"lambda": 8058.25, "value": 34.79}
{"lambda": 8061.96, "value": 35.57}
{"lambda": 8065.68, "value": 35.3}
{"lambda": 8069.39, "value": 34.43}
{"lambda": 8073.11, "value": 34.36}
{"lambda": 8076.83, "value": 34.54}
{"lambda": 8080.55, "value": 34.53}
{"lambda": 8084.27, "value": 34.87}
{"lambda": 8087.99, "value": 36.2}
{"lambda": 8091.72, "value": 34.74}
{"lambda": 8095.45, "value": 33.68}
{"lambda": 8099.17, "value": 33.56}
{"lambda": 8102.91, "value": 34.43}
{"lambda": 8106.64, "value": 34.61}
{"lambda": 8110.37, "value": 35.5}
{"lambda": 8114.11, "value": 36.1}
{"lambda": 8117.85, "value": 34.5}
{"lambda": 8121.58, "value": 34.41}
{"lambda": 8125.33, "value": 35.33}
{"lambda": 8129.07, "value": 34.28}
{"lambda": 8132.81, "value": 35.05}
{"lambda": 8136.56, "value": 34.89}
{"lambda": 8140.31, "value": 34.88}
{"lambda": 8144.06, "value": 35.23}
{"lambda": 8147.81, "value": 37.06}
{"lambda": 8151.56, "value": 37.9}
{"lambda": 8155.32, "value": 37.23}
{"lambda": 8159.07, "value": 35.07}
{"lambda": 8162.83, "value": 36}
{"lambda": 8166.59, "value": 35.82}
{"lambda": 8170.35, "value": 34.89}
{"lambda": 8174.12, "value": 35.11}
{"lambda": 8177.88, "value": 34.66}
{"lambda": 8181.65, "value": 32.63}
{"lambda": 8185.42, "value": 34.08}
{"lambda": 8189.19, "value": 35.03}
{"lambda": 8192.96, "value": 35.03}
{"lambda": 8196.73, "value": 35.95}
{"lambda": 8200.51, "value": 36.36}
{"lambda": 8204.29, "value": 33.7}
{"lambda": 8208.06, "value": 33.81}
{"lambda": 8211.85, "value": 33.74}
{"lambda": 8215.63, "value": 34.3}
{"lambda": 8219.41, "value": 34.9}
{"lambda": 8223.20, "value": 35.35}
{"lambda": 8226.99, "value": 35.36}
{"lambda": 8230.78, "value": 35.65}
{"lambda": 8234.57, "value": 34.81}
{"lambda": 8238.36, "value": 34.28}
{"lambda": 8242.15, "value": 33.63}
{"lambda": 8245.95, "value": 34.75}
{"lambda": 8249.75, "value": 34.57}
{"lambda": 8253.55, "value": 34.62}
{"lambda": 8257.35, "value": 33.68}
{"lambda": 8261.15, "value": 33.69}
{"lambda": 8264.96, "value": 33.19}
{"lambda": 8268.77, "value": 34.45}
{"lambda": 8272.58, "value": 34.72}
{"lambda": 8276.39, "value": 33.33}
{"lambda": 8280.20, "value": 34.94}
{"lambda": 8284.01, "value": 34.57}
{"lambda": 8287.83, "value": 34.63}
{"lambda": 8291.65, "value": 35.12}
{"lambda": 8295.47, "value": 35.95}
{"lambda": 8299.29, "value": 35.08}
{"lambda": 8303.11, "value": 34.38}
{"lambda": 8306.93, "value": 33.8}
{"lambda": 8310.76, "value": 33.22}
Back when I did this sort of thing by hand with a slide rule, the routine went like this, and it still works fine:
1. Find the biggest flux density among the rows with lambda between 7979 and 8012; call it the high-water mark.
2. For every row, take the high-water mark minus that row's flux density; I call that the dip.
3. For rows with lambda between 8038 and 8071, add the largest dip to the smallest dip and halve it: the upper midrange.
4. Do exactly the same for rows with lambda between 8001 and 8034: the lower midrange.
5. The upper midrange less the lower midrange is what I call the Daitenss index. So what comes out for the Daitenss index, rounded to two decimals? -0.15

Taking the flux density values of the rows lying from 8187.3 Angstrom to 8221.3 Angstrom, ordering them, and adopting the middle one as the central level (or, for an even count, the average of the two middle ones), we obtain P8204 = 34.9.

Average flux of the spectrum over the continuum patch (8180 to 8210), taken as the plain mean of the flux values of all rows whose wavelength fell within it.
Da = 34.6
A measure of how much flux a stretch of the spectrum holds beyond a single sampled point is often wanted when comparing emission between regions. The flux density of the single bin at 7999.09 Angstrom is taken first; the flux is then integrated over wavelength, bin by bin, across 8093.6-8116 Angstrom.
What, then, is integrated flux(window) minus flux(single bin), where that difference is 742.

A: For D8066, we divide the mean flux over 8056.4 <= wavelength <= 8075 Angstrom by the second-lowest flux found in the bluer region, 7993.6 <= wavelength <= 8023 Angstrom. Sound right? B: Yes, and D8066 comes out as 1.02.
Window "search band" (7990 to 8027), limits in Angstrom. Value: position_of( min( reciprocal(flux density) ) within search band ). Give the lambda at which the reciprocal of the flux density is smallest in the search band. 7991.73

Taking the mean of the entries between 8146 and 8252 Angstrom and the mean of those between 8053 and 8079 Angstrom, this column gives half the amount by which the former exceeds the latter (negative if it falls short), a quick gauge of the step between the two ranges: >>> 0.16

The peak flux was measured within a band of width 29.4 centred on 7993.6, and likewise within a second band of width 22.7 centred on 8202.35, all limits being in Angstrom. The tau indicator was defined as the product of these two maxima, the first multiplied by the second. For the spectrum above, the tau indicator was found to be 1294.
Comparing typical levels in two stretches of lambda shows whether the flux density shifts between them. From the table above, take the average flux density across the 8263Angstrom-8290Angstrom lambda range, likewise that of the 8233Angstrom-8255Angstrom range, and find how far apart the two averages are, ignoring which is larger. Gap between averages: 0.18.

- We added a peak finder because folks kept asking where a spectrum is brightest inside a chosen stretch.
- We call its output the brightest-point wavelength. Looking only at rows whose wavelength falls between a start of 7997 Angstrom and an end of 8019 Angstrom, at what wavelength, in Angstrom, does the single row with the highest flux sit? 8017.53 Angstrom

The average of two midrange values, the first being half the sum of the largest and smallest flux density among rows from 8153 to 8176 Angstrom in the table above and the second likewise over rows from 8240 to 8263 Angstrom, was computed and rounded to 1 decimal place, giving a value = 35.1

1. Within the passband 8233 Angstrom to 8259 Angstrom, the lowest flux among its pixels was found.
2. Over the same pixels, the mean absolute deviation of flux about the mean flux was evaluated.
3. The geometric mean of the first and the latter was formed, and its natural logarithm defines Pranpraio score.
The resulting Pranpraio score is 1.30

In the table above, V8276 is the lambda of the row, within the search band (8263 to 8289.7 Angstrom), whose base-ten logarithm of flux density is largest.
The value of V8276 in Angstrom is 8280.20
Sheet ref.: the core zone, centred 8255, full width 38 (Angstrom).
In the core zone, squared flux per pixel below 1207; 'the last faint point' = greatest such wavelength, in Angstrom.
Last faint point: 8272.58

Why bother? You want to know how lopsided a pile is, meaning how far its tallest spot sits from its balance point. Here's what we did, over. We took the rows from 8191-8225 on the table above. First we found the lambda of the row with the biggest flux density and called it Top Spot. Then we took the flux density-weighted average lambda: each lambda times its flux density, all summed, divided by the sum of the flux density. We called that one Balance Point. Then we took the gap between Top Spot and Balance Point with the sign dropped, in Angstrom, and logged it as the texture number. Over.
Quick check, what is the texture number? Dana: 7.5 Angstrom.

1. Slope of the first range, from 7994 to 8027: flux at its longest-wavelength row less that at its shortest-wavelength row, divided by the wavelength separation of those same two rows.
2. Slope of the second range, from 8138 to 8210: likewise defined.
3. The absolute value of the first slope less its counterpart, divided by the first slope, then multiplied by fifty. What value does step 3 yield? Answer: -31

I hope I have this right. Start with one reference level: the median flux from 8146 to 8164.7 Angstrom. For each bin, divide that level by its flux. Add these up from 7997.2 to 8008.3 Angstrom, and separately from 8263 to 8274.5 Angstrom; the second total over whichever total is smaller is 1.01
